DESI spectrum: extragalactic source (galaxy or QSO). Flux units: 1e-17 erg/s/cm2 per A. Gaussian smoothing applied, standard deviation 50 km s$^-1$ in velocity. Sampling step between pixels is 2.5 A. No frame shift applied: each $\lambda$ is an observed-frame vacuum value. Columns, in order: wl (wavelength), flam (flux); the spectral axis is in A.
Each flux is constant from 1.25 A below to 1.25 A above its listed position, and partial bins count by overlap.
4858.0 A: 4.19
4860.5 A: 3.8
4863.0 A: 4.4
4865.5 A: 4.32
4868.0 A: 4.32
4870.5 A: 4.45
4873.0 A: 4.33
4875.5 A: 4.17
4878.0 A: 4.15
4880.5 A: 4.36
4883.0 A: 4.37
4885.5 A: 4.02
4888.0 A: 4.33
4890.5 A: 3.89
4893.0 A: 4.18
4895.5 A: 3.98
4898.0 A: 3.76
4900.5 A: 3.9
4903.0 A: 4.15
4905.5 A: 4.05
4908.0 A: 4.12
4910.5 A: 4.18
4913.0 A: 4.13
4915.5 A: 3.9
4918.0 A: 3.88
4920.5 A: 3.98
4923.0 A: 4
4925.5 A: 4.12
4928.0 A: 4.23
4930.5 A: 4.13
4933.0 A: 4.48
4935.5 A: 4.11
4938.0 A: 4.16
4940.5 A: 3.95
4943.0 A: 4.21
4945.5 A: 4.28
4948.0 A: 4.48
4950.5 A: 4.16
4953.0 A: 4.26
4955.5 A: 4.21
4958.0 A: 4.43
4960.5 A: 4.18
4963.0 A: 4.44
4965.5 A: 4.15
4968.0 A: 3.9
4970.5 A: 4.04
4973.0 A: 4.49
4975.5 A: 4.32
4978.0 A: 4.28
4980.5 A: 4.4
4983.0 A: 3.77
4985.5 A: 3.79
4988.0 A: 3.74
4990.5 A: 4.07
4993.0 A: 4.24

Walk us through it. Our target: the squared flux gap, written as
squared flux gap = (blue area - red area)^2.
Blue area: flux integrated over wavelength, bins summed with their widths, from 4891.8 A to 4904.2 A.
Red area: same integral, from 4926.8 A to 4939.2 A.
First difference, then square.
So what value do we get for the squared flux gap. 8.1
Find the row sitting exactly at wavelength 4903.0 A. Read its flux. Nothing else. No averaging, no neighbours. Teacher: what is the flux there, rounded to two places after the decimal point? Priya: 4.15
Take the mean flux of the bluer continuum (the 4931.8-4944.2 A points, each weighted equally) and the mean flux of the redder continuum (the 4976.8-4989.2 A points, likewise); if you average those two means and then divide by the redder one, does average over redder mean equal 1.02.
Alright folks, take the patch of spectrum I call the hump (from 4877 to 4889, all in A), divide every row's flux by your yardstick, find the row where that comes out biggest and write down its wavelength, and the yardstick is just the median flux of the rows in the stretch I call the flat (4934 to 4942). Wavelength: 4883.0 A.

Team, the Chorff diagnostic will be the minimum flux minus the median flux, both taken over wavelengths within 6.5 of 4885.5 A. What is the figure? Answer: -0.44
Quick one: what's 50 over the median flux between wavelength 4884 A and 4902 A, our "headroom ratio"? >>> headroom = 12.6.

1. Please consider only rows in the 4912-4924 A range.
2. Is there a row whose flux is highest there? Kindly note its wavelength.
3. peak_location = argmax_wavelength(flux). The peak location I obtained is 4913.0 A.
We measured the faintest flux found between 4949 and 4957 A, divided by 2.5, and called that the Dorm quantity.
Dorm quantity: 1.66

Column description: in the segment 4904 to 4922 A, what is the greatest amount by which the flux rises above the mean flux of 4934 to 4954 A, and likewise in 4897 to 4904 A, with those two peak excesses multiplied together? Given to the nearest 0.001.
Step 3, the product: 0.001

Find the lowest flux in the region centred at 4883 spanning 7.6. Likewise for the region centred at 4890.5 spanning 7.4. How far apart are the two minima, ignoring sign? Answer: 0.13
